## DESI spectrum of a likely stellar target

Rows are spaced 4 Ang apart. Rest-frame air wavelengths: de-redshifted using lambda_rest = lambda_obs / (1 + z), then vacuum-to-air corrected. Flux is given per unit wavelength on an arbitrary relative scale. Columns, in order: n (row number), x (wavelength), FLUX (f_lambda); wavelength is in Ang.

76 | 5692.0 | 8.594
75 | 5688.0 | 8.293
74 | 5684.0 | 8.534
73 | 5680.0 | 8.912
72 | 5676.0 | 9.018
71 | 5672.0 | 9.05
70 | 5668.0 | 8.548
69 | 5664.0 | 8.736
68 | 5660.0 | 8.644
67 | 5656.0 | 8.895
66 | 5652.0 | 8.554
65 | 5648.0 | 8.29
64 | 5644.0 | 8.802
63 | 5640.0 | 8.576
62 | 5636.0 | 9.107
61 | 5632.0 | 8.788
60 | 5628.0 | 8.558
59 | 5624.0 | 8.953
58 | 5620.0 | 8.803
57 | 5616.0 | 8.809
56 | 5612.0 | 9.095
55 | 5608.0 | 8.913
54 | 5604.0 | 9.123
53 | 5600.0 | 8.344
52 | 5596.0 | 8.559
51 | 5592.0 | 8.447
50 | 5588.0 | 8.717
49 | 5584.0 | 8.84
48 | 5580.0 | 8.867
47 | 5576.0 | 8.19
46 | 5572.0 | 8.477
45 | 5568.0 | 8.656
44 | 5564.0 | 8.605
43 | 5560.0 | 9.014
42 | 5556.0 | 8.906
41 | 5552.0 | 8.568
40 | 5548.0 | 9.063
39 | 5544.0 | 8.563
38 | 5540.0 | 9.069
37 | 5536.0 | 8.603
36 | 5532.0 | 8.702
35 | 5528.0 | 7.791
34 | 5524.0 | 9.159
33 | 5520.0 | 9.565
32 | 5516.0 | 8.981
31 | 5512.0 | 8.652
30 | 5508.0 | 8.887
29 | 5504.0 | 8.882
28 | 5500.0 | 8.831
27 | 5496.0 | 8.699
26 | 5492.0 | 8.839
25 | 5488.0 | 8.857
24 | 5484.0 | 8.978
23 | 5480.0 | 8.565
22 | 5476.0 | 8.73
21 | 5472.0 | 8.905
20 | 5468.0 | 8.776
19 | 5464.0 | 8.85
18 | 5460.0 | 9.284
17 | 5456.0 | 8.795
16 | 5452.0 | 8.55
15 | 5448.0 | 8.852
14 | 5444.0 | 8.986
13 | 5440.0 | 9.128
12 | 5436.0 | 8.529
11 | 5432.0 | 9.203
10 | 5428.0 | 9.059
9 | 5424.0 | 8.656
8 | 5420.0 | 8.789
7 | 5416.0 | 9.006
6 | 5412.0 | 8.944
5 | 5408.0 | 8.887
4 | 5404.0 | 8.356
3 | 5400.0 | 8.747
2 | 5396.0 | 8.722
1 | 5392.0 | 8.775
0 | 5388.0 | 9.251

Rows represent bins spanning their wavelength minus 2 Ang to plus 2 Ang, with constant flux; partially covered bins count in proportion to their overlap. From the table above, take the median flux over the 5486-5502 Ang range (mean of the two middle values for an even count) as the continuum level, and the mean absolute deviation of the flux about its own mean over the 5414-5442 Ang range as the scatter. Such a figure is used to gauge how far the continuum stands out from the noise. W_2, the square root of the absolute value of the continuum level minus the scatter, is 2.94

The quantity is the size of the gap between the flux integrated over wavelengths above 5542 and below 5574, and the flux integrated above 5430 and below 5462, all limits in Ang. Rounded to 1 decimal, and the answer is 5.9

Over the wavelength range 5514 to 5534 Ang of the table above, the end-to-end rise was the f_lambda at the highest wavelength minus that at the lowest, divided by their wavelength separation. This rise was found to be -0.017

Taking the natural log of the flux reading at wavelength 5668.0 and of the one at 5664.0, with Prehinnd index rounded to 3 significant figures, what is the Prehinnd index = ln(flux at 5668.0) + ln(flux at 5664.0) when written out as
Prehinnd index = 4.31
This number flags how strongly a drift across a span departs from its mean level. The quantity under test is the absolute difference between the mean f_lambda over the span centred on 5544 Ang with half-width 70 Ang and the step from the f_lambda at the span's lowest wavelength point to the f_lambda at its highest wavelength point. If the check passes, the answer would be 8.4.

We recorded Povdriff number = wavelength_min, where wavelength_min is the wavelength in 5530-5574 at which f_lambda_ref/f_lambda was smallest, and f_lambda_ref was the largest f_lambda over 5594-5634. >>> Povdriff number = 5540.0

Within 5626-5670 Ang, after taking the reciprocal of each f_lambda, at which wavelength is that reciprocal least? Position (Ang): 5636.0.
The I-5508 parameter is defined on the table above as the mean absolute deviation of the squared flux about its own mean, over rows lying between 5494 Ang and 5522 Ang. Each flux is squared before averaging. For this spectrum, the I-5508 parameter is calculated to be 3.59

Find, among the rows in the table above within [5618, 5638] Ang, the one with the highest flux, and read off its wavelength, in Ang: 5636.0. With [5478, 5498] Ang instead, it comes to 5484.0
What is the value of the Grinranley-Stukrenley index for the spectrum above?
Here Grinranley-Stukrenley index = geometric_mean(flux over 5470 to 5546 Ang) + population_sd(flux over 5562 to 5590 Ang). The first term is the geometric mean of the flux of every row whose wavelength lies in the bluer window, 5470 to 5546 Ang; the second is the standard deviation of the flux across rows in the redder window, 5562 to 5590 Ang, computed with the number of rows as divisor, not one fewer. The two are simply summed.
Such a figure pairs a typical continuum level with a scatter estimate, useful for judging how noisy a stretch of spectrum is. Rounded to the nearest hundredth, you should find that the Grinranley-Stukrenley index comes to 9.01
